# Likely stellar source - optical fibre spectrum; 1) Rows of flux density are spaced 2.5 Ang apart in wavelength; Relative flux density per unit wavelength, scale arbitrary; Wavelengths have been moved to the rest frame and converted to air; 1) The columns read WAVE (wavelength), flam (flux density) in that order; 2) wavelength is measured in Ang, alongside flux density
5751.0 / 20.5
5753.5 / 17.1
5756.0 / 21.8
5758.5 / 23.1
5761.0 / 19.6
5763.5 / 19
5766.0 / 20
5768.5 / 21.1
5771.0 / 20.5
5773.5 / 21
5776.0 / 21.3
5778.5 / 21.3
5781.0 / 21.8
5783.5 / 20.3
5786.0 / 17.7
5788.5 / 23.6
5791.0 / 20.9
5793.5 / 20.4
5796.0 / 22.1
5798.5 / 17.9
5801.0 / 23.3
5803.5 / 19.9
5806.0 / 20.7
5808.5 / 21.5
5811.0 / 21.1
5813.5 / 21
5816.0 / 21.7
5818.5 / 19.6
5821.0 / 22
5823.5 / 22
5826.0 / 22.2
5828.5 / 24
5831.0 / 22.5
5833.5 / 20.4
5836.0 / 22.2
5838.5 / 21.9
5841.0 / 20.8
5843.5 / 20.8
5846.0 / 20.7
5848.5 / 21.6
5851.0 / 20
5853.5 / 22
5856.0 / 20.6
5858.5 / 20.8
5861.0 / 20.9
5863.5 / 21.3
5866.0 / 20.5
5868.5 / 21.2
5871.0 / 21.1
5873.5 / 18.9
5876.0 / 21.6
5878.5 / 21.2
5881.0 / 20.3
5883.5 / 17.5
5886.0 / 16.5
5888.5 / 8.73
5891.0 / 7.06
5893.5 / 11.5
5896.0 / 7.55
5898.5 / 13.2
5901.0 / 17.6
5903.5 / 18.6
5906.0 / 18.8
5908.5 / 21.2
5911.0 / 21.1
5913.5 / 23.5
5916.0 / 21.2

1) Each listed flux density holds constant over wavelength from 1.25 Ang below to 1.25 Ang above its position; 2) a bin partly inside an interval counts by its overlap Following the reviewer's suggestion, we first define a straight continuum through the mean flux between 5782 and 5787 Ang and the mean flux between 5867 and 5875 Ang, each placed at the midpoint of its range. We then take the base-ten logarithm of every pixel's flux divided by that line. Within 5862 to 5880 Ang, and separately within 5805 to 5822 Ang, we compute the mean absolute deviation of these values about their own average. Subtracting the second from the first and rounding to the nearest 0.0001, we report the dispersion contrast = 0.0022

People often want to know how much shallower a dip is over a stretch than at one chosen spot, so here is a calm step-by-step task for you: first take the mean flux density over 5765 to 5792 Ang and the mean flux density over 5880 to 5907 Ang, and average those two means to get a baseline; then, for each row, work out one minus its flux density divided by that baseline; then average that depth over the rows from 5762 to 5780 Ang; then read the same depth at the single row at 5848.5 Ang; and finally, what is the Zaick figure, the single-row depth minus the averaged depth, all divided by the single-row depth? 0.25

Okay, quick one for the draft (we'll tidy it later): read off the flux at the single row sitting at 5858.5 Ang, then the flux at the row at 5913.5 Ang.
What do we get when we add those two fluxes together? 44.3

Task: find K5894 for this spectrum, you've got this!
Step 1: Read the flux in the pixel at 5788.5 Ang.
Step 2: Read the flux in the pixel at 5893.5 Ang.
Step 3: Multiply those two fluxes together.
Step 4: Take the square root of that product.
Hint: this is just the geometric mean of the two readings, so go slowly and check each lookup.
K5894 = 16.5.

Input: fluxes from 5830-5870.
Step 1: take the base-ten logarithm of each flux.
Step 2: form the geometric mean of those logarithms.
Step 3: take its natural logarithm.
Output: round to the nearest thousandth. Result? 0.281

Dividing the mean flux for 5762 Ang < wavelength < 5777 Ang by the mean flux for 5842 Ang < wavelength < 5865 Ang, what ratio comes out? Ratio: 0.98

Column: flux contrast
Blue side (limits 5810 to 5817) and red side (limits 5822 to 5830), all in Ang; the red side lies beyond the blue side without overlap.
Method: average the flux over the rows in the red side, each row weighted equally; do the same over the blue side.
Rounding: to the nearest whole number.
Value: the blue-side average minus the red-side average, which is -1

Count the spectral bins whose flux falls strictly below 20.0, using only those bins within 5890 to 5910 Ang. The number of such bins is 7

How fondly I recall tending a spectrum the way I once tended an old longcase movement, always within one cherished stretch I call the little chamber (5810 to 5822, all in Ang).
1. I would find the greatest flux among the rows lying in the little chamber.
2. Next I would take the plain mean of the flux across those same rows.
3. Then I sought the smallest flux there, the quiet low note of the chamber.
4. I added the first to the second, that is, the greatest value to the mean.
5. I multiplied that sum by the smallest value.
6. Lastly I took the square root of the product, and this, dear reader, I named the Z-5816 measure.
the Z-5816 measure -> 29.1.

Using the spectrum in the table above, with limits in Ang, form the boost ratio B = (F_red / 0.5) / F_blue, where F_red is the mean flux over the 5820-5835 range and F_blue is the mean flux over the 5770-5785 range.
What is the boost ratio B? 2.11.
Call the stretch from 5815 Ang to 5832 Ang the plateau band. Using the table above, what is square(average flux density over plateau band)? 484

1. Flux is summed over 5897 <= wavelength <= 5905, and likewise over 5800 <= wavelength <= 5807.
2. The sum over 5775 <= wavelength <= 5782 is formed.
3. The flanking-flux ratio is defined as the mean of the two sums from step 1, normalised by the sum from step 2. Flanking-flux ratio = 0.88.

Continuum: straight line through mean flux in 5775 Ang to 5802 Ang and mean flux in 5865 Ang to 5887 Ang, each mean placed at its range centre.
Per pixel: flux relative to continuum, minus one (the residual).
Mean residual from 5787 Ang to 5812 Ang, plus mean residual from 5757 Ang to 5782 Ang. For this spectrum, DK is 0.00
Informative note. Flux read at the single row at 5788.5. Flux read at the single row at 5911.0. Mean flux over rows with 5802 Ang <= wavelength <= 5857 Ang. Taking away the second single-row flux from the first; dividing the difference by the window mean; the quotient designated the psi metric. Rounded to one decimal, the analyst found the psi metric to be 0.1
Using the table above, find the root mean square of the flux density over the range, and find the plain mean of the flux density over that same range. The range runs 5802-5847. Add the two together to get 42.8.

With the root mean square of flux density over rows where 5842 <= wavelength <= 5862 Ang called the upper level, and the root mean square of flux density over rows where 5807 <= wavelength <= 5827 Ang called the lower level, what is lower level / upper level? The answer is 1.02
